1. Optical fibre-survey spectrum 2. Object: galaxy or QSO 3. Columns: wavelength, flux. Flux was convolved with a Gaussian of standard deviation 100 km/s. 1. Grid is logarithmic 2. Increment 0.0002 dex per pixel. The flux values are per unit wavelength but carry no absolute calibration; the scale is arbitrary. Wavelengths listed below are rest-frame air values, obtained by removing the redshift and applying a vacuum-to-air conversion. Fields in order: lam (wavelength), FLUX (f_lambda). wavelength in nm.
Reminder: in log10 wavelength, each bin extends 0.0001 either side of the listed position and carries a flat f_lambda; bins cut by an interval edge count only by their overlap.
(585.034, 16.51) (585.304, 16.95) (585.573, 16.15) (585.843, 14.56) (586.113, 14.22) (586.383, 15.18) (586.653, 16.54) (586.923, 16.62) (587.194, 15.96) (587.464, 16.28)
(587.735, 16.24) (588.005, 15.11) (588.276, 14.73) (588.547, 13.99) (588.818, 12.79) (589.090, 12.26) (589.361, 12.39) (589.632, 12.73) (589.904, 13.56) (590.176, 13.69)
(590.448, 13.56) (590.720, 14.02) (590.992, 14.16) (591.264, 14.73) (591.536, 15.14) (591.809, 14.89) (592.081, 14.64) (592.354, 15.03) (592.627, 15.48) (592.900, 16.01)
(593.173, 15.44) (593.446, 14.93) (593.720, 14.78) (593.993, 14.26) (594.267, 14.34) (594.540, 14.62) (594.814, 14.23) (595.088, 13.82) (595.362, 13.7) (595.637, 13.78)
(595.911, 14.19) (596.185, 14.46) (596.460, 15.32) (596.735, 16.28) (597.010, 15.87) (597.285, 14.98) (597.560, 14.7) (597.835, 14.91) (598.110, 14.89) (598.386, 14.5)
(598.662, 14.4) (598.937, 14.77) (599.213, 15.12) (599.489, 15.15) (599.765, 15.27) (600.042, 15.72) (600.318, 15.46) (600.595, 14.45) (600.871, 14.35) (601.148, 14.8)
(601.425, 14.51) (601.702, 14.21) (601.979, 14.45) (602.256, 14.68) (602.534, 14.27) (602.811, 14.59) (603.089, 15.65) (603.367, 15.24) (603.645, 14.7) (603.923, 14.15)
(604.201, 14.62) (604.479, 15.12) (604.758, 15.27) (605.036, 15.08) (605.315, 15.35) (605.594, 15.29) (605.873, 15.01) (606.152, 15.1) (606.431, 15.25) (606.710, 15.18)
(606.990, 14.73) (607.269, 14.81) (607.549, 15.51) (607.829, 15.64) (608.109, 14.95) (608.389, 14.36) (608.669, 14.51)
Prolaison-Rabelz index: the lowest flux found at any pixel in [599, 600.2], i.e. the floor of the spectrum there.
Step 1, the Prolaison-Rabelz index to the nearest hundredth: 15.12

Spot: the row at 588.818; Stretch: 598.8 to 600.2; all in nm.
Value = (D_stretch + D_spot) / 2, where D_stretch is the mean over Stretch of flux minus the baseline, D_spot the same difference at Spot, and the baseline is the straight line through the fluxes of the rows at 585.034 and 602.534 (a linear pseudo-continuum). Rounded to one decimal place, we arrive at -1.3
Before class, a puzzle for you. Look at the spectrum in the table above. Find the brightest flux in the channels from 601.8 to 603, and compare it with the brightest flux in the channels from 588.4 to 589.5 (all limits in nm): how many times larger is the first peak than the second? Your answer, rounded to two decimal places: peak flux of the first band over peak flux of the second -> 1.05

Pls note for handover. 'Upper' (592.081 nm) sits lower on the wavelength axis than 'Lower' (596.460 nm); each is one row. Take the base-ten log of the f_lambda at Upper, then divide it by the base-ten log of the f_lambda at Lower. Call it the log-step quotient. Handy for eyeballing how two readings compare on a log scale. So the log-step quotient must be 0.98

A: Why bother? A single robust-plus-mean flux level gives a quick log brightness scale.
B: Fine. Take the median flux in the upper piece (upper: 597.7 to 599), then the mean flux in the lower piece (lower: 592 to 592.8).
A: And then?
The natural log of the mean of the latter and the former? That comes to 2.70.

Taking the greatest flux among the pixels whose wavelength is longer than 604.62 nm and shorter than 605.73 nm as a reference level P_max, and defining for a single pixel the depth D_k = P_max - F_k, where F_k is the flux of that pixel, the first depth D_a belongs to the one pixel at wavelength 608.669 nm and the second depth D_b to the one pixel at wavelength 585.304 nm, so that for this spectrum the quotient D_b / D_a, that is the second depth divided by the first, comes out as -1.9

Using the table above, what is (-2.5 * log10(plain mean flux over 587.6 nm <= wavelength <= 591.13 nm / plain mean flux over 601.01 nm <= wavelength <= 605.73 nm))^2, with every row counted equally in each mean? 0.0062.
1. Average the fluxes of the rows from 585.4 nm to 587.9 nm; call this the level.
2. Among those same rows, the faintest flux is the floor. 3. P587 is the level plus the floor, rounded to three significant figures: 30.0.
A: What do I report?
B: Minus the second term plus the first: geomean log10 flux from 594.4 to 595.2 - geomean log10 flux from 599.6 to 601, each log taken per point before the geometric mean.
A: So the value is -0.024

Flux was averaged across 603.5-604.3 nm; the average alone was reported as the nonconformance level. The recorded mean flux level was 14.5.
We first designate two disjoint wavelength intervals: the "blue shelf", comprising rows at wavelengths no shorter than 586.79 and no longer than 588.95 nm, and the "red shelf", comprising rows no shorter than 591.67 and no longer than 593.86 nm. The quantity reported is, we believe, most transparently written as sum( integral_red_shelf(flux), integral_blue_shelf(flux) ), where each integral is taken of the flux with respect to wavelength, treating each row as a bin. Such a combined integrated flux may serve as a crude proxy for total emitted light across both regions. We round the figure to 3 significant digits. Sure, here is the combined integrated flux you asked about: 66.0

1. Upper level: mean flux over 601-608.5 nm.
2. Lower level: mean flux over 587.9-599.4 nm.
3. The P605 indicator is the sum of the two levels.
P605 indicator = 29.4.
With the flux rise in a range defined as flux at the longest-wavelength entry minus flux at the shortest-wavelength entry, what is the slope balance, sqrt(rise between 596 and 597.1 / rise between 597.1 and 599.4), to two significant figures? 3.2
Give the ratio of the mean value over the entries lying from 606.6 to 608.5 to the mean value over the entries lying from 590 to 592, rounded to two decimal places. 1.05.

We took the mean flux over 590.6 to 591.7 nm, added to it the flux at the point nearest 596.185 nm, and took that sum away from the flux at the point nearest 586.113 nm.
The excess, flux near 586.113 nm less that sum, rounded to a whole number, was -15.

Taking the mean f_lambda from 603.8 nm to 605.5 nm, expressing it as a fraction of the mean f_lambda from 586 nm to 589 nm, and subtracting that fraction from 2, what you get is 1.02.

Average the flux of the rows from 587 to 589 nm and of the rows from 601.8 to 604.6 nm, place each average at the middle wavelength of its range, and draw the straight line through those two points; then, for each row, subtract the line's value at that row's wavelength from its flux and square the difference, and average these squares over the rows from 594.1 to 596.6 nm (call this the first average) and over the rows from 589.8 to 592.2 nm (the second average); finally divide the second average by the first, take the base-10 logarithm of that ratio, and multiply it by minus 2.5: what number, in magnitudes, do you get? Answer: -0.3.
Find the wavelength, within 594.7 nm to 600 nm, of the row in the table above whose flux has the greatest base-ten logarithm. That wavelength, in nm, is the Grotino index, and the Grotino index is 596.735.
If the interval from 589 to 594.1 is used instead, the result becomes 592.900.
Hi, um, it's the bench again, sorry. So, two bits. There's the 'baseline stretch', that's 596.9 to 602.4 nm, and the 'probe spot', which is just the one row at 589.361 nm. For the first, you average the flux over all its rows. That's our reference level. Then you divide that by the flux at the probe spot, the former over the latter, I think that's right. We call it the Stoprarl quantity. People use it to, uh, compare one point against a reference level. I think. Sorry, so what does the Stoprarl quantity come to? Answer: 1.20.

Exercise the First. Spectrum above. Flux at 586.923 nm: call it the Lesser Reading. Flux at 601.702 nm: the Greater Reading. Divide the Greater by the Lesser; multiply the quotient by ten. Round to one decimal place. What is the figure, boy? 8.5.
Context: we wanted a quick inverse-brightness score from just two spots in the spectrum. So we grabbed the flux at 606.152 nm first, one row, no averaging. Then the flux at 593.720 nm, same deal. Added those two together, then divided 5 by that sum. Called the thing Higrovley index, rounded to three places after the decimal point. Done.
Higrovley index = 0.167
